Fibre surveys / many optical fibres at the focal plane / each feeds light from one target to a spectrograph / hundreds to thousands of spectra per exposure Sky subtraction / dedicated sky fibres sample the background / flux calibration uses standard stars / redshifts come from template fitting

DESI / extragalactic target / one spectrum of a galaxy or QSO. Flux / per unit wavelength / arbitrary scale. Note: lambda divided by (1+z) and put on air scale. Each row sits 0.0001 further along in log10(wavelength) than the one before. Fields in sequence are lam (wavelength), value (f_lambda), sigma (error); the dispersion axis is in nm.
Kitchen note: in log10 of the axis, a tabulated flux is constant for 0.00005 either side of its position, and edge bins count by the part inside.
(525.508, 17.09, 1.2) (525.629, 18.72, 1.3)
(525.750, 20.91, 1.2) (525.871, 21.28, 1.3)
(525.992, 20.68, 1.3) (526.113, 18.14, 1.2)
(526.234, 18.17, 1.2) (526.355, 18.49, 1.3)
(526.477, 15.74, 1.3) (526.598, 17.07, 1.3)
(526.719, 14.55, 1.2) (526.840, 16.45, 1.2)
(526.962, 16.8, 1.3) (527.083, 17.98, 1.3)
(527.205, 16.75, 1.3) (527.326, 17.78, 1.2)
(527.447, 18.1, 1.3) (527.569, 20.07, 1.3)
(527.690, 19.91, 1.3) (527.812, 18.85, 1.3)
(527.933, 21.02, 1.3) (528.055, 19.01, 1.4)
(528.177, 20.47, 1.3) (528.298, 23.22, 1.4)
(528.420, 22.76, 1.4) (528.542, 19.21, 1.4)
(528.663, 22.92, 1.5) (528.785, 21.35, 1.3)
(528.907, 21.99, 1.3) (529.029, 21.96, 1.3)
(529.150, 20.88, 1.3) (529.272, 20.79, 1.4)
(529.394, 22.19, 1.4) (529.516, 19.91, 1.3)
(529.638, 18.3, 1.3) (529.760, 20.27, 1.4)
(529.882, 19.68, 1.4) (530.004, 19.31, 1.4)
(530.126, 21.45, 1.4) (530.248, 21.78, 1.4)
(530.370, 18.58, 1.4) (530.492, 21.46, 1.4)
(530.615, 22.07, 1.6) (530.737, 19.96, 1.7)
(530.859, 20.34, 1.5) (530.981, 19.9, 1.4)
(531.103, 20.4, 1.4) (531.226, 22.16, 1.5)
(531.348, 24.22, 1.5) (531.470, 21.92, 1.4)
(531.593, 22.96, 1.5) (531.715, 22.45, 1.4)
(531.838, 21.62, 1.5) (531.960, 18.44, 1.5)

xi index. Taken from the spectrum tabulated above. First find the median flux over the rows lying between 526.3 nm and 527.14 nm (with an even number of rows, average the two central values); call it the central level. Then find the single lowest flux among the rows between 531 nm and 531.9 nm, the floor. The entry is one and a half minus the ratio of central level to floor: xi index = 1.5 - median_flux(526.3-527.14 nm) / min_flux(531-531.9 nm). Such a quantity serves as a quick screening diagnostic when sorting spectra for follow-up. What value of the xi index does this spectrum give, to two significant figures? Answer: 0.68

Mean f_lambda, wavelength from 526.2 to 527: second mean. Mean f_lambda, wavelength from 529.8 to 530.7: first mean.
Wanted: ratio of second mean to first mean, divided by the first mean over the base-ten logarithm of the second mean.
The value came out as 0.048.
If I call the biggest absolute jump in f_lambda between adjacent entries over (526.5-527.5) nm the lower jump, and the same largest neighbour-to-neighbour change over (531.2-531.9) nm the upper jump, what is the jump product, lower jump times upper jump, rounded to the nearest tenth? 5.8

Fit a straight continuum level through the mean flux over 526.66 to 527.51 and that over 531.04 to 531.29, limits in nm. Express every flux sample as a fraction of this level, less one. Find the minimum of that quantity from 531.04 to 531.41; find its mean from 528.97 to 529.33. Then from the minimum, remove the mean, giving -0.15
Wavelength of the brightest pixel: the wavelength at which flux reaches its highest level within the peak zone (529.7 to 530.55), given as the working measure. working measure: 530.248 nm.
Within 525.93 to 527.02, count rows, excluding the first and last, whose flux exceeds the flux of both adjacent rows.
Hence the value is 2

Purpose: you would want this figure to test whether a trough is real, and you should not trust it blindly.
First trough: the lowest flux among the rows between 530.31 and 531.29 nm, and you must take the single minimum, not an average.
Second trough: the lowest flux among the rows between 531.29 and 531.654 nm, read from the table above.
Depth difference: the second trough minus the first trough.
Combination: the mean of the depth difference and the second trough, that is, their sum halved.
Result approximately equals 12.6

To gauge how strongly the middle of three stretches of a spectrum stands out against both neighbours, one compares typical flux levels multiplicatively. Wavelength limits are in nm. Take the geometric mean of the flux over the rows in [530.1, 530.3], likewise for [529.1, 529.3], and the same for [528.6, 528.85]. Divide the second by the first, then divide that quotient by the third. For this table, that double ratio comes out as 0.0436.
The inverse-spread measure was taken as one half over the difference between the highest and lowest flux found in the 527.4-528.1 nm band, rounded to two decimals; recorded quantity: 0.17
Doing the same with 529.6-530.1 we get 0.25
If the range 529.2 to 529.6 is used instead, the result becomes 0.22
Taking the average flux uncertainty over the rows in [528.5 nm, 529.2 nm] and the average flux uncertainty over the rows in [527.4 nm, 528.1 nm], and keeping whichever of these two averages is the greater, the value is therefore 1.35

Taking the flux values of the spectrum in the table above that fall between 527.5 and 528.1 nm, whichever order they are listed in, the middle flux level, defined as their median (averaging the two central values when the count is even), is 19.9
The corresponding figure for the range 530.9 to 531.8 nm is 22.2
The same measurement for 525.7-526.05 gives 20.9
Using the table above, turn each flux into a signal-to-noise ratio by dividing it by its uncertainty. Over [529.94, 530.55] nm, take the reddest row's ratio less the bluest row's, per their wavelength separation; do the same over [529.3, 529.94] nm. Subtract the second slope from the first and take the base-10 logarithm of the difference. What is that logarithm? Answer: 0.83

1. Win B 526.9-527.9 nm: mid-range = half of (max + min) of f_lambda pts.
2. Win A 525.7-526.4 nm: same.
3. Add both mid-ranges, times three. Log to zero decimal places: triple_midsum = 114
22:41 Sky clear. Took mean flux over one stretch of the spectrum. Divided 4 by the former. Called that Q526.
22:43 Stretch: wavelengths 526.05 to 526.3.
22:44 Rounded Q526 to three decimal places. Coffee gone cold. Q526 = 0.220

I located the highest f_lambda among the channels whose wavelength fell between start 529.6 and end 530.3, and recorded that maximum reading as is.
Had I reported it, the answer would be 21.78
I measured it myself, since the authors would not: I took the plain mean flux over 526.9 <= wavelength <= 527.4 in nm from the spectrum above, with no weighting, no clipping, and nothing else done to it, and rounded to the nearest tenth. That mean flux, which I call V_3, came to 17.3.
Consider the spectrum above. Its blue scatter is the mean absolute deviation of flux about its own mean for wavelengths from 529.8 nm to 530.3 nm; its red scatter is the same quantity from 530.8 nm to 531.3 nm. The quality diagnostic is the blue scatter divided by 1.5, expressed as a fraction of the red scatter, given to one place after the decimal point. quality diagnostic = 1.0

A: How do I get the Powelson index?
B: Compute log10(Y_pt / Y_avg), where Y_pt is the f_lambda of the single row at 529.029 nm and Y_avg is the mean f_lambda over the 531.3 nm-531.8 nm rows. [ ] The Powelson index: -0.02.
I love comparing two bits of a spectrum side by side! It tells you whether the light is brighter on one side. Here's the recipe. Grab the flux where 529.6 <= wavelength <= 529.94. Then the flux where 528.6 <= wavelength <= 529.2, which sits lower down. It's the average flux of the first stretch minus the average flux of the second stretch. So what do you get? -2.4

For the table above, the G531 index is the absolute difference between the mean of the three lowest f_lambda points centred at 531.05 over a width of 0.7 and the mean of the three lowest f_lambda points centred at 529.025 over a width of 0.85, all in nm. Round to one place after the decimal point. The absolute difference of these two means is 0.9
